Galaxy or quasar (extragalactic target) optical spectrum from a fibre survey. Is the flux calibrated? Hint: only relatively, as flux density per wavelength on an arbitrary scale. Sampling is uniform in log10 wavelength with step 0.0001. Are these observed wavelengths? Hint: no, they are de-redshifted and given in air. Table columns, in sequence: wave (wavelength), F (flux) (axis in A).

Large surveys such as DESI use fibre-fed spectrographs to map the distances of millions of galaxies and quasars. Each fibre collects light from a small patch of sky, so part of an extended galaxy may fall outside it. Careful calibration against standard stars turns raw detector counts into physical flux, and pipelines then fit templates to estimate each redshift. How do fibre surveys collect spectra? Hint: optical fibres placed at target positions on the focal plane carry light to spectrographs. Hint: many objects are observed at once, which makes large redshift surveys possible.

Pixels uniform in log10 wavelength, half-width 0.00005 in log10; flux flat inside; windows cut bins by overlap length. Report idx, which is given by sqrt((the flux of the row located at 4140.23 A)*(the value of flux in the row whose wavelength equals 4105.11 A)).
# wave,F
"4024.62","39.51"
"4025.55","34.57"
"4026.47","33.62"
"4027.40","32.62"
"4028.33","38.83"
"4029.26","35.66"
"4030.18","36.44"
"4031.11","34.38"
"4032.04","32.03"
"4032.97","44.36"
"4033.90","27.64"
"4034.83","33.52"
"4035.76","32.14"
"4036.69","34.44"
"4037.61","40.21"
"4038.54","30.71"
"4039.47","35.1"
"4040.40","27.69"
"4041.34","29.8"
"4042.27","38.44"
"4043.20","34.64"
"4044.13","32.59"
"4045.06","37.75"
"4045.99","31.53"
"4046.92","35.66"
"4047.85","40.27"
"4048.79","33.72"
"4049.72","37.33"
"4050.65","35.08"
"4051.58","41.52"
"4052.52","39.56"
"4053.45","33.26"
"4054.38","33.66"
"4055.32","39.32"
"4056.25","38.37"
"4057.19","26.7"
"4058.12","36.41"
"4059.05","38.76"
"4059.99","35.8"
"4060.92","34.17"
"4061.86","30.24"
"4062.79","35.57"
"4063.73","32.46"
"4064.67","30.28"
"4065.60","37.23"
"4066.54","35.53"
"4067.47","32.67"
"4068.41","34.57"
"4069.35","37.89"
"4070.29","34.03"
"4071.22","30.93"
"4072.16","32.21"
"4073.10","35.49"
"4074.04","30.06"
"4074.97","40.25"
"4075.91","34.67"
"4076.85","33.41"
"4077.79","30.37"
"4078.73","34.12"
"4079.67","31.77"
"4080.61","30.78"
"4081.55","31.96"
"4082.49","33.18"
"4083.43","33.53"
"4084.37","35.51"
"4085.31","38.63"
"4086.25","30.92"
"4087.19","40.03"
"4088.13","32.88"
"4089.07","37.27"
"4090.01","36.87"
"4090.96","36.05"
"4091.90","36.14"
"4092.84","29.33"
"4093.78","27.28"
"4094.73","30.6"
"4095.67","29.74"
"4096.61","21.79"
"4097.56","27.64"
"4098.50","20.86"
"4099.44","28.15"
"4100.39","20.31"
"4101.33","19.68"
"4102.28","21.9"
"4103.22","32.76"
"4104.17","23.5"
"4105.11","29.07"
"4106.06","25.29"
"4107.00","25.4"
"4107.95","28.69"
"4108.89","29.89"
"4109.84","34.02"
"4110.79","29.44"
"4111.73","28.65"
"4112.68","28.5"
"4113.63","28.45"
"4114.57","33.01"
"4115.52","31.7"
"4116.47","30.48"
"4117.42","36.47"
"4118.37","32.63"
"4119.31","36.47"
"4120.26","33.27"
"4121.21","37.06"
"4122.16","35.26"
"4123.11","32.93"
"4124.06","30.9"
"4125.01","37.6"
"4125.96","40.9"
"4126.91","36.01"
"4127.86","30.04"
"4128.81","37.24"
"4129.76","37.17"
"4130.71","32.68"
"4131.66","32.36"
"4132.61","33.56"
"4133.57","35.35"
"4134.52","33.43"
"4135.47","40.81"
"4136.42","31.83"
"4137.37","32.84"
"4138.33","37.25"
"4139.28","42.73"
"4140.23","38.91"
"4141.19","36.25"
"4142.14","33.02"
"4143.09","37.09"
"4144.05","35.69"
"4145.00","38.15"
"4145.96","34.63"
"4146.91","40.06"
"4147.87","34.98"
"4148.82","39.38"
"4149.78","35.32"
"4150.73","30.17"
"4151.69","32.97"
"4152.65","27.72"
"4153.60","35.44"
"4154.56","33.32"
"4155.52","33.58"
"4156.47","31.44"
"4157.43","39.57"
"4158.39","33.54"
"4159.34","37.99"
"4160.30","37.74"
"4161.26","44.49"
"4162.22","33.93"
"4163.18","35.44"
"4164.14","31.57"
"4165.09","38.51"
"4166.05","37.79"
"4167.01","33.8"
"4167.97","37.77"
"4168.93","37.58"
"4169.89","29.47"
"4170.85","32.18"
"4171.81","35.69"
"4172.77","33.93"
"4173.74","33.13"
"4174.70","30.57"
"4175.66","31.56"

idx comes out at 33.6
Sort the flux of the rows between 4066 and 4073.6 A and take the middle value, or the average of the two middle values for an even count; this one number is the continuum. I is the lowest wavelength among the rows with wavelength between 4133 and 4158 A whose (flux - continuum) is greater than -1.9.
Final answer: 4133.57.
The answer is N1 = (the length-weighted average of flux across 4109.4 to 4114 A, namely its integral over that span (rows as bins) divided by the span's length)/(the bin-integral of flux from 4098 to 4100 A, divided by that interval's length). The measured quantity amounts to 1.221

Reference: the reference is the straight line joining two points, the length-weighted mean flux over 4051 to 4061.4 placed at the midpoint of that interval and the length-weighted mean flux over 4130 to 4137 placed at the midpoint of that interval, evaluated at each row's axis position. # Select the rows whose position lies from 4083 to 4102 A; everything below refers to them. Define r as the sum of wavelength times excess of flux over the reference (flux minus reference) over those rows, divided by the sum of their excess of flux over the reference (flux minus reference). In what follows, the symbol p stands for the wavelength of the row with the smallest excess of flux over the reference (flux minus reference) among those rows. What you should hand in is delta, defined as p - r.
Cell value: 3.2 A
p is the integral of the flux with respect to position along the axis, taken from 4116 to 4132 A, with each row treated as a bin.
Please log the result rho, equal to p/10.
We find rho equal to 56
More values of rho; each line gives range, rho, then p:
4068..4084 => 54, 536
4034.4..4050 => 54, 537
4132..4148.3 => 59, 591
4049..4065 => 56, 564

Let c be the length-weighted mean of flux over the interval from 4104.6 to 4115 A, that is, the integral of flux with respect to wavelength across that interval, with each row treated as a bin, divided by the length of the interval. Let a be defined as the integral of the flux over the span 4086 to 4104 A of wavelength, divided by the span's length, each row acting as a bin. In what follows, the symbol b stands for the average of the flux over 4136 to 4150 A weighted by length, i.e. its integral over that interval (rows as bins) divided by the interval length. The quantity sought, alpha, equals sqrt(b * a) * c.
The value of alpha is 954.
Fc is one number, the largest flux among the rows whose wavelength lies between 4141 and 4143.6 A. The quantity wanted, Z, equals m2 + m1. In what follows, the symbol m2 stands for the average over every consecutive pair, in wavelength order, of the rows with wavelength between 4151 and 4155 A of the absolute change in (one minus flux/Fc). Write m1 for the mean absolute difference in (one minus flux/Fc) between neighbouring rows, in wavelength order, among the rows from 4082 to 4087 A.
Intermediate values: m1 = 0.089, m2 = 0.136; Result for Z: 0.224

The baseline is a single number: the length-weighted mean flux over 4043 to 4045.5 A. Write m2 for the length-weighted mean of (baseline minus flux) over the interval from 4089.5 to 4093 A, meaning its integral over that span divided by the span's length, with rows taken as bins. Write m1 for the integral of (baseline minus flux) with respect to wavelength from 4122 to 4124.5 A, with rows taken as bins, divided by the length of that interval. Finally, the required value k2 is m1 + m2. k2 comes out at 2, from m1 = 2.3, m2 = -0.1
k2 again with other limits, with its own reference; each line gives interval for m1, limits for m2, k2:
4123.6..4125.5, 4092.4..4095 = 7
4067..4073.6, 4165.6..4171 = 1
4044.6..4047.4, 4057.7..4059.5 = -3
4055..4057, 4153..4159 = -1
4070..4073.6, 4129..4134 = 3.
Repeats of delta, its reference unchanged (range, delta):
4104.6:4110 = -0.9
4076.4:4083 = -1.9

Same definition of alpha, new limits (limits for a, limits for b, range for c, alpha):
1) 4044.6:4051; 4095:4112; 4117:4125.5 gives 1072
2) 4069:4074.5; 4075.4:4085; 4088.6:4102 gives 948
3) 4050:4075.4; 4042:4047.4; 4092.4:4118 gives 976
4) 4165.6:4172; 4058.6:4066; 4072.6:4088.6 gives 1174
